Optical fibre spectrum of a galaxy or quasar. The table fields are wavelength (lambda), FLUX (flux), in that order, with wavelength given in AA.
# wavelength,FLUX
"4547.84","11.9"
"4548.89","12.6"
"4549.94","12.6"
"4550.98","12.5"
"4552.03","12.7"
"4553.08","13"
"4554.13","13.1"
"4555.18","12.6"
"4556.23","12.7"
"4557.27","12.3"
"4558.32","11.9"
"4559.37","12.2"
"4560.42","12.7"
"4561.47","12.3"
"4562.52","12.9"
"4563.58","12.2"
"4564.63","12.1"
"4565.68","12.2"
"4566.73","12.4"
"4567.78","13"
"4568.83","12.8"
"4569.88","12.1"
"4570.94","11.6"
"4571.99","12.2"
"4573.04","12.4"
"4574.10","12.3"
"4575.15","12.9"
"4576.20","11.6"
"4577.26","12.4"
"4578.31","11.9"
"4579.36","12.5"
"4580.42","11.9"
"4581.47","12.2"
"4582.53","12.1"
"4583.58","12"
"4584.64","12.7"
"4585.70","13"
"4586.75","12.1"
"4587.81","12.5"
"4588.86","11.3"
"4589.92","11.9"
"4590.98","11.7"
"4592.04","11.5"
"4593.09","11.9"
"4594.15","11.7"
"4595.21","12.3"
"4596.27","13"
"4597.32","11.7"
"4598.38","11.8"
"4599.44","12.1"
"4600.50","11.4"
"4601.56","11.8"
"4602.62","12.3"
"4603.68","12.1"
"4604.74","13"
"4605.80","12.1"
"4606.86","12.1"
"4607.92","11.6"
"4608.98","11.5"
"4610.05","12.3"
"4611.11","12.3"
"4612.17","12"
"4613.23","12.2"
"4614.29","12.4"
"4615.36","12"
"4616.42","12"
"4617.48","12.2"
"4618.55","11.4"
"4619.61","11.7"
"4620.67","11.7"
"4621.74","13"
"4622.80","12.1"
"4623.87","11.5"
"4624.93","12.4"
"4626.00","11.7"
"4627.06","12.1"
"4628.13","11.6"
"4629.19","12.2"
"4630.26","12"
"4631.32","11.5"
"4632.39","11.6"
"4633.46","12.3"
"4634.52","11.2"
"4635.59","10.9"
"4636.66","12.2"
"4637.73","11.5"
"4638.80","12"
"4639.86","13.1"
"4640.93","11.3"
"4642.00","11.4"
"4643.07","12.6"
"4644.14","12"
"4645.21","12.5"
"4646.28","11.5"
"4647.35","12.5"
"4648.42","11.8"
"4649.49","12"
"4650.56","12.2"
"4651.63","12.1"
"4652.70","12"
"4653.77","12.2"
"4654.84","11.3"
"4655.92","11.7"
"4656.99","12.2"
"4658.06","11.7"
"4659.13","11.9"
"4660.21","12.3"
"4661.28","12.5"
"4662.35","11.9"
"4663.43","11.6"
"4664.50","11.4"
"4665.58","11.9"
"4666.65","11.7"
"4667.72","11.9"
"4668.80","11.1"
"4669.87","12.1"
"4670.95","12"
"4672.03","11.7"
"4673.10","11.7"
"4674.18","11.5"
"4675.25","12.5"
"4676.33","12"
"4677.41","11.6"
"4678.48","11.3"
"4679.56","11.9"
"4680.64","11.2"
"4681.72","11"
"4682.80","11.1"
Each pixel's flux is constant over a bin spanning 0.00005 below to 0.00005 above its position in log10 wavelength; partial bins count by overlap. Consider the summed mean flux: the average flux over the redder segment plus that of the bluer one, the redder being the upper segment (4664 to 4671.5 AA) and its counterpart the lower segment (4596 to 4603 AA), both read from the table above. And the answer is 23.7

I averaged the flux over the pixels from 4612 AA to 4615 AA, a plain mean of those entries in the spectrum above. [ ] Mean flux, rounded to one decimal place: 12.2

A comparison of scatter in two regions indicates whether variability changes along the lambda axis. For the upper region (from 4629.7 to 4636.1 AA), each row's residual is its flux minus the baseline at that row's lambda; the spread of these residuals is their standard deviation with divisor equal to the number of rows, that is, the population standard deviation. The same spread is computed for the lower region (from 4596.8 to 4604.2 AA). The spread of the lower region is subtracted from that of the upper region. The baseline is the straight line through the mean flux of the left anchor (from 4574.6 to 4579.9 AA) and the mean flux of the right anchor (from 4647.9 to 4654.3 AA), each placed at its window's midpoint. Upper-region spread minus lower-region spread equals 0.18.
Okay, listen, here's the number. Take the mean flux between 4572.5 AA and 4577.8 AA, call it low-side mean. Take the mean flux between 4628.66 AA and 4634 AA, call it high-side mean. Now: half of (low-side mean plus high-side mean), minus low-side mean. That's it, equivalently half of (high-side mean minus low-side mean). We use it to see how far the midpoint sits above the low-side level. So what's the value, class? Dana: -0.20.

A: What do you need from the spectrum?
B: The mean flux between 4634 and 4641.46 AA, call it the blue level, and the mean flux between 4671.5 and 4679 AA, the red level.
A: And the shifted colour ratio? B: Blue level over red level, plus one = 2.00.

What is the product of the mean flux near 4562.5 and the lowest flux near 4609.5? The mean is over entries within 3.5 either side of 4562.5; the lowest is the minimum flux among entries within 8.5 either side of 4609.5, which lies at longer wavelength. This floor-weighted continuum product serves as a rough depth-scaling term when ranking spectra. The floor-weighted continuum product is 142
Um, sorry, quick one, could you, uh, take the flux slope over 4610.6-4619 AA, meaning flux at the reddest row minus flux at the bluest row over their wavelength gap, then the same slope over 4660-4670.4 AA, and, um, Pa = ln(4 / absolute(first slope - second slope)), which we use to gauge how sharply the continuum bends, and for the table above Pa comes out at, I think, 3.7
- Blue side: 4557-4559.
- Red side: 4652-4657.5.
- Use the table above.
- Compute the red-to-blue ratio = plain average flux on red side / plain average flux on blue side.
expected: 0.98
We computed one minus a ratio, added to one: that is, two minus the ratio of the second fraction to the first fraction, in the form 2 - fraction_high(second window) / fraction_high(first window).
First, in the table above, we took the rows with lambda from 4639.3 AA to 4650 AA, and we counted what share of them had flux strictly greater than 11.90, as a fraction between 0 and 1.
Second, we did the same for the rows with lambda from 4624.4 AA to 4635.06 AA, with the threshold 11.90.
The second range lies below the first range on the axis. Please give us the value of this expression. 1.2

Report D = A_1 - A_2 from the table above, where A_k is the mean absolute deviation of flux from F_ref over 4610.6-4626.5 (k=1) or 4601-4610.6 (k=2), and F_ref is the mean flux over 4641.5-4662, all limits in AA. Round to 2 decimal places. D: -0.02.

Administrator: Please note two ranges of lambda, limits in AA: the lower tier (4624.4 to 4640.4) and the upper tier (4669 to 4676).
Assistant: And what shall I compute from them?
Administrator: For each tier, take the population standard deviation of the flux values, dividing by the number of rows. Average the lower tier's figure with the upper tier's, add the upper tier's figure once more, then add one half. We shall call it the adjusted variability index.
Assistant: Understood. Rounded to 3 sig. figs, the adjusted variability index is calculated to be 1.26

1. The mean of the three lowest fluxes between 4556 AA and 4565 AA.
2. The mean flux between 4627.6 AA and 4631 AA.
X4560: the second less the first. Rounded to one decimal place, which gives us -0.1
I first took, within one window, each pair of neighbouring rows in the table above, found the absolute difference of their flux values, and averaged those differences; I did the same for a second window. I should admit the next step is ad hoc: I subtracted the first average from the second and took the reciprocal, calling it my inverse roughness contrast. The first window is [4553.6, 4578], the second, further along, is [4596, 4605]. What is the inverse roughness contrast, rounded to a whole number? 10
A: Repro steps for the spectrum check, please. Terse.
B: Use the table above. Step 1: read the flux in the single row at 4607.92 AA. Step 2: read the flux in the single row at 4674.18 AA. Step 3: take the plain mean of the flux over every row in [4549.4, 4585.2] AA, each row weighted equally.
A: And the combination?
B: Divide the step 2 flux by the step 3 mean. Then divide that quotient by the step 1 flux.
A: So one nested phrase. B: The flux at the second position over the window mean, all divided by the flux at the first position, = 0.080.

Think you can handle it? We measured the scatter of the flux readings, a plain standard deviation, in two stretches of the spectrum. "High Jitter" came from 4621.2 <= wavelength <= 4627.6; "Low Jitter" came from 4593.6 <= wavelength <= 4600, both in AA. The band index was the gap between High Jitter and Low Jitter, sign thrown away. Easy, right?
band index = 0.03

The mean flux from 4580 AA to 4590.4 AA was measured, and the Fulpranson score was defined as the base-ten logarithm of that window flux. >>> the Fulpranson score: 1.09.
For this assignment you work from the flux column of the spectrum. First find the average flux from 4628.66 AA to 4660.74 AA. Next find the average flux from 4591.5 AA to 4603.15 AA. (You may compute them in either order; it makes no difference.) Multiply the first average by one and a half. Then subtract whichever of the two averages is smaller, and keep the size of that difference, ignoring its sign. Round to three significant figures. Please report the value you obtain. 5.96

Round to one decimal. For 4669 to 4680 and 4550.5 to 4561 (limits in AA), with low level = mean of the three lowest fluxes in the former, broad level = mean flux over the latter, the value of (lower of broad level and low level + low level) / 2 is 11.5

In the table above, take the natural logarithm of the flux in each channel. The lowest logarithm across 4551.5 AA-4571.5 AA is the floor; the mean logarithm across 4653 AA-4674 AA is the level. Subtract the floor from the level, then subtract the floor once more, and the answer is -2.43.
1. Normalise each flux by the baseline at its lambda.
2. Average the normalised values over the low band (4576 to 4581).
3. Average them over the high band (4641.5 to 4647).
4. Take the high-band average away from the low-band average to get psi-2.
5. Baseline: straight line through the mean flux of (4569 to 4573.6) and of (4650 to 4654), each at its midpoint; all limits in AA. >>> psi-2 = 0.008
